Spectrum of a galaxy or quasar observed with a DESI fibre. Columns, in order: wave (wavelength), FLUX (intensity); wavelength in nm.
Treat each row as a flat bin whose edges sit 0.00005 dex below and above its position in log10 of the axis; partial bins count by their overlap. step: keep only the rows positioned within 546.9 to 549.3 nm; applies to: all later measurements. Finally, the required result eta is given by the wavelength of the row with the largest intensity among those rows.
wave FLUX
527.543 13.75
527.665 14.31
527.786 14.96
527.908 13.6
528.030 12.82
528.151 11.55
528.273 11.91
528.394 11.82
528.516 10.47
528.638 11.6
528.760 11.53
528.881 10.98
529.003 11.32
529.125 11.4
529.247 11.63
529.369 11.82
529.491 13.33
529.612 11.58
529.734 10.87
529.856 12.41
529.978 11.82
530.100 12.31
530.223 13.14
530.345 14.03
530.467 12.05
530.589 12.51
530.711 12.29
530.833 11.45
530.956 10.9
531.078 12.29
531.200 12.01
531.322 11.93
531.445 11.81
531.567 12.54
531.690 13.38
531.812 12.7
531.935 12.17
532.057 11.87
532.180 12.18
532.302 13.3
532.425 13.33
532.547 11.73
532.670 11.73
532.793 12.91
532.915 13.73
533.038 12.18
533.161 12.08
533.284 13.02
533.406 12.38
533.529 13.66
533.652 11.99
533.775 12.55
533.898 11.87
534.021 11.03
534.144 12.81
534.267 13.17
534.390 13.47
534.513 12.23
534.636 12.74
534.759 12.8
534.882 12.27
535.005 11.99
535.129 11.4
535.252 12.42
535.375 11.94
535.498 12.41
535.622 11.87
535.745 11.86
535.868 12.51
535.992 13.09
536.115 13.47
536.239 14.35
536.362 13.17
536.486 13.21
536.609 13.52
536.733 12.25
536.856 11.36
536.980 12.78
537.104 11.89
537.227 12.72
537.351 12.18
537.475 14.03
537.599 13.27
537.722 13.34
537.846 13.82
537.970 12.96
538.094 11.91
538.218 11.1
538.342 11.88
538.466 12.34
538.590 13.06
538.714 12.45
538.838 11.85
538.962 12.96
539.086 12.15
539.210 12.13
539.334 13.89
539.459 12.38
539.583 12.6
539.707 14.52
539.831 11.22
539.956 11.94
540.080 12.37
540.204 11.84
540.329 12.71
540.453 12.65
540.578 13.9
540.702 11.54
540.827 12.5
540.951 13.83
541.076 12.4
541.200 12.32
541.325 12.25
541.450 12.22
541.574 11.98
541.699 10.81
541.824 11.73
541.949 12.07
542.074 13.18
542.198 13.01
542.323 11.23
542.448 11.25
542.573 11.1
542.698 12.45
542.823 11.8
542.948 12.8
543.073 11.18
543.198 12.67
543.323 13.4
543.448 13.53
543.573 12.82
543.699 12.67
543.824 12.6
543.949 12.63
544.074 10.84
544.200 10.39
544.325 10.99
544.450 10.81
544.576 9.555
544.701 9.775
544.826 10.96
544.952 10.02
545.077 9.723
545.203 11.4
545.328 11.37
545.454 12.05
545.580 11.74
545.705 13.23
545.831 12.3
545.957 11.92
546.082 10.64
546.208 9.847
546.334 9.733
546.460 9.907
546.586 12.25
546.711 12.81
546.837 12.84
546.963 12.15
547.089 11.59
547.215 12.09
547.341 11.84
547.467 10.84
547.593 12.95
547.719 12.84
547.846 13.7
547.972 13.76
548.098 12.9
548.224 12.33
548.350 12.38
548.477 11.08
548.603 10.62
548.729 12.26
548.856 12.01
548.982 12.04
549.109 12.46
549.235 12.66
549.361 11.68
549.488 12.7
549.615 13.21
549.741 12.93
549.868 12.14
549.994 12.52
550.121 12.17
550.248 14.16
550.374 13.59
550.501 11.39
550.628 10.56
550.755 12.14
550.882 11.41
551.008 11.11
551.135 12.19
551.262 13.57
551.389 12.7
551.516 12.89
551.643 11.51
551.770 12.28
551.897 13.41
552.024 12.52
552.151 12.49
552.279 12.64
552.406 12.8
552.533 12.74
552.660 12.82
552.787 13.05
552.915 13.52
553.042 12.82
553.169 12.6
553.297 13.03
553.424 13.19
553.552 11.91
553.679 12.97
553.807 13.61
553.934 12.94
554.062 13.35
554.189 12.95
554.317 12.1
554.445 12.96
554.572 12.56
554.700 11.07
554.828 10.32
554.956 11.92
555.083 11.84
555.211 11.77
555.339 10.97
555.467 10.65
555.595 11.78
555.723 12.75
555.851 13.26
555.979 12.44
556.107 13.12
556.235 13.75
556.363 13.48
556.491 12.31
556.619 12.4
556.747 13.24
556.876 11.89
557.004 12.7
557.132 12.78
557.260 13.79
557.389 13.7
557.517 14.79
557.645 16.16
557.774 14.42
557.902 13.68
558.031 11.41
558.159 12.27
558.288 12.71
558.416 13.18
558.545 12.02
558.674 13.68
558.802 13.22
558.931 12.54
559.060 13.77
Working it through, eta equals 547.972 nm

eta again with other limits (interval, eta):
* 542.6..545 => 543.448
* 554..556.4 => 556.235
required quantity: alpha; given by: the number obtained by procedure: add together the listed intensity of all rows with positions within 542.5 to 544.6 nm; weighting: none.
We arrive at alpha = 202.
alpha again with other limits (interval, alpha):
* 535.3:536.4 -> 115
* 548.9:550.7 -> 174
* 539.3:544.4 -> 504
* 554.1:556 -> 179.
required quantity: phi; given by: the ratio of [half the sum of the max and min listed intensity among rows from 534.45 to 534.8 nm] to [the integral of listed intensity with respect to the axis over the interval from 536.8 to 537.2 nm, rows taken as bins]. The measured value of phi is 2.59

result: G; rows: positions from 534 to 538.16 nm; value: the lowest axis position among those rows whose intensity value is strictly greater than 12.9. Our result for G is 534.267 nm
